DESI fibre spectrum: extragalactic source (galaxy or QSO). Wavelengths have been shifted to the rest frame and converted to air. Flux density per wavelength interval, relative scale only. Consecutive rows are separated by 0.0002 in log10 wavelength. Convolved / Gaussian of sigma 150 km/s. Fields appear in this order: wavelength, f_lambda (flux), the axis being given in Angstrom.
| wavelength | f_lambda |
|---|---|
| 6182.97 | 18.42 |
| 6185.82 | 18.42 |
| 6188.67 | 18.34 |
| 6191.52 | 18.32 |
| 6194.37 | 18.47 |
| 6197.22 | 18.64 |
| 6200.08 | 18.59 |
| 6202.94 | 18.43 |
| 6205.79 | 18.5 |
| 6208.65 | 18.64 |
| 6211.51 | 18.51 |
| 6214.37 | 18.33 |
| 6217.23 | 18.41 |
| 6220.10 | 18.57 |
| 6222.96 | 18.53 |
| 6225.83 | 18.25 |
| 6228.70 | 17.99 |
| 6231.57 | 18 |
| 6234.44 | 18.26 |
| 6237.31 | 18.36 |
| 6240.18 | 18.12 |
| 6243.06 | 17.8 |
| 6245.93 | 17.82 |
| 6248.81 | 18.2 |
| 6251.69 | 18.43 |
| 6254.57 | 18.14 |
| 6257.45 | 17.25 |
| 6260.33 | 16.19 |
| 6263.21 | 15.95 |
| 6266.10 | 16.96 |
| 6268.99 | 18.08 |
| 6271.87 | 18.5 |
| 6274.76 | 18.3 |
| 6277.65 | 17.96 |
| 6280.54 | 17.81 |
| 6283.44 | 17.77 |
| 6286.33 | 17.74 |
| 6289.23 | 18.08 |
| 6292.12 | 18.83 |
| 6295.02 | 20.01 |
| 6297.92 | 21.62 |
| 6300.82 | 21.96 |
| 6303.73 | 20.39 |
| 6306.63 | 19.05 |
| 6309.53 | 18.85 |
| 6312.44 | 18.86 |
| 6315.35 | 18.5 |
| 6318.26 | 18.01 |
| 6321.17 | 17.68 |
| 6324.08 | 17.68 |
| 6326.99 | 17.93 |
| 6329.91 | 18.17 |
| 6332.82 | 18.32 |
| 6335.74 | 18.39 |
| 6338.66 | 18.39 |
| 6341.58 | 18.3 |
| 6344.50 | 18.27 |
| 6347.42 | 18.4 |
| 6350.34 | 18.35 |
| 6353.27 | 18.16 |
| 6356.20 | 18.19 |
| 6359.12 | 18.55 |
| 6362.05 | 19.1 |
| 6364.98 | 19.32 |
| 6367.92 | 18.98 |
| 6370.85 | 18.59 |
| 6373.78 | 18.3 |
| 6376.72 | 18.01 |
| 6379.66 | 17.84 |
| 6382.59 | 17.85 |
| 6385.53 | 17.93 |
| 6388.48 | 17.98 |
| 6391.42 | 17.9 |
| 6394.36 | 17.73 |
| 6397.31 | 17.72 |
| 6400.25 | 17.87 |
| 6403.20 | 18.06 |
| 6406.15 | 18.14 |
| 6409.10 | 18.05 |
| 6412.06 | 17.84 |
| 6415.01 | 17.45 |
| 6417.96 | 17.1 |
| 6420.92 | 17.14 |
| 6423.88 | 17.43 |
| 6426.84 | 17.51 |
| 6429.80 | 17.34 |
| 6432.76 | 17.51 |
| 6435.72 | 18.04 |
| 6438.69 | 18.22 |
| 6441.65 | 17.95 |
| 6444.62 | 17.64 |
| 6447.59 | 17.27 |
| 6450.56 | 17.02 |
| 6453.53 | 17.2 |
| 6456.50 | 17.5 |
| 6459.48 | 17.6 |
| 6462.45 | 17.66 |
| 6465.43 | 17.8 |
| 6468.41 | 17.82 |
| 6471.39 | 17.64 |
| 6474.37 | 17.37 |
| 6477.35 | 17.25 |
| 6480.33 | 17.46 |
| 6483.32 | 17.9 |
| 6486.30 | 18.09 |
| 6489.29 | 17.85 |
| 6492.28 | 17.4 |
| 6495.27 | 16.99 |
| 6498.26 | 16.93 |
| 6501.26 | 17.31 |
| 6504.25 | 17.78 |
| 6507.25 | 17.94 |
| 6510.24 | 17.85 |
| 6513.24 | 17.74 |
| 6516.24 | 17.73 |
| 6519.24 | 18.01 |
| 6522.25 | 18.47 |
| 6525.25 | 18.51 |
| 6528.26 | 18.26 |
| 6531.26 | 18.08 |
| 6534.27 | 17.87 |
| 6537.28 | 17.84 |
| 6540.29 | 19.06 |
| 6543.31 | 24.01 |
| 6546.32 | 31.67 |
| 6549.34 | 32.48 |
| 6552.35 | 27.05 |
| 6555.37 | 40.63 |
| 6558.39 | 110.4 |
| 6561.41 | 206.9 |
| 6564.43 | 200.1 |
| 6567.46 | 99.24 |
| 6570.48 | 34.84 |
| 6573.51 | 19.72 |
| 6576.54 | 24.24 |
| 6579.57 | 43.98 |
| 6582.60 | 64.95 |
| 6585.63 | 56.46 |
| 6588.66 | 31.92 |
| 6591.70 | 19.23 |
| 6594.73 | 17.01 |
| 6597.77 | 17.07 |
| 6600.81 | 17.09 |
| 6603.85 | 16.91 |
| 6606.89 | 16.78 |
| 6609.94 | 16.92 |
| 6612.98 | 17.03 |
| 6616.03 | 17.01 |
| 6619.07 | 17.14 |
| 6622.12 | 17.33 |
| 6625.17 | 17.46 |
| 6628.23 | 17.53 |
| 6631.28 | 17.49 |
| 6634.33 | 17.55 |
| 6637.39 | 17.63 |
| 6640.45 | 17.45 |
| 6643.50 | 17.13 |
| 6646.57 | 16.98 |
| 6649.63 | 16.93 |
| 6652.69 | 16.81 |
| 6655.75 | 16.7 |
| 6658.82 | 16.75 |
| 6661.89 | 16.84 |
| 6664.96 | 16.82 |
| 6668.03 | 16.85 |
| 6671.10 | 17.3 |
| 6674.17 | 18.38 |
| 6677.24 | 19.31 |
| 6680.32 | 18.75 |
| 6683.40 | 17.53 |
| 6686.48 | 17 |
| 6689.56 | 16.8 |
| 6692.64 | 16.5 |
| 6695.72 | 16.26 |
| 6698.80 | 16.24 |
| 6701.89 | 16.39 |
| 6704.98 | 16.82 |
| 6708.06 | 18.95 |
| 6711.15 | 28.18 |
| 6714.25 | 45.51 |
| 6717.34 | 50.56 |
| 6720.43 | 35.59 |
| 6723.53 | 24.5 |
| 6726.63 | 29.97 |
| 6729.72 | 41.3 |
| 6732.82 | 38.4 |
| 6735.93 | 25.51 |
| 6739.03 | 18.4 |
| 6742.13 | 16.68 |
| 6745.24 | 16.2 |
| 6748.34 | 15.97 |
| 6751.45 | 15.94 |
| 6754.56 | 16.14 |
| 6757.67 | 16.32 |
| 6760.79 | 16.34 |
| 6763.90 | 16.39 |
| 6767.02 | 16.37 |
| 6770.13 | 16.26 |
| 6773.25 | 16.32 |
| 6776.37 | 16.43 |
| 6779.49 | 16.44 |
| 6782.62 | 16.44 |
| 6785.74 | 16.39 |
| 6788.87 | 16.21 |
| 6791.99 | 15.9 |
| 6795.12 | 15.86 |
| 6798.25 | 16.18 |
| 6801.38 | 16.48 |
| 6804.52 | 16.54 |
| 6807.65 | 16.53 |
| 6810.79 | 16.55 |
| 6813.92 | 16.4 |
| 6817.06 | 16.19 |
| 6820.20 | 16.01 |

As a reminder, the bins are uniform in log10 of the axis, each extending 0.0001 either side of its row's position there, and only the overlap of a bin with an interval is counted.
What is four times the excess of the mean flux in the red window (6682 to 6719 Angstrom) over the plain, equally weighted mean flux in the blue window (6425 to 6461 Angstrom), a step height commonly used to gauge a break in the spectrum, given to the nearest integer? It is 22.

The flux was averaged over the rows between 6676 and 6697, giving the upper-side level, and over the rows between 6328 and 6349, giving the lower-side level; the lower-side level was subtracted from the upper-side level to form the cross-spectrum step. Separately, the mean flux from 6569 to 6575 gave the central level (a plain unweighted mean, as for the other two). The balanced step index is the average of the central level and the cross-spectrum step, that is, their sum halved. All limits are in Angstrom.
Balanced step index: 13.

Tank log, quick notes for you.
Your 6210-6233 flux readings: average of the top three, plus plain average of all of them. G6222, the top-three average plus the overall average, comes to 36.9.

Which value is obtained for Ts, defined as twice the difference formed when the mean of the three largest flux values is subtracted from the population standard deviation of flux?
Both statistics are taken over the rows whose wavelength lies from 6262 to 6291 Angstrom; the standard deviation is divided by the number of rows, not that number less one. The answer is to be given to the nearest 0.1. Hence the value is -35.2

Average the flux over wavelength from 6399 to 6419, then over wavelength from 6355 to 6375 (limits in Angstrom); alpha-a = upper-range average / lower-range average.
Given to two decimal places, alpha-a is 0.95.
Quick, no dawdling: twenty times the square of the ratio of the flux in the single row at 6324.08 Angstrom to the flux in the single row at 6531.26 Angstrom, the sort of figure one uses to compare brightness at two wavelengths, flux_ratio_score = 19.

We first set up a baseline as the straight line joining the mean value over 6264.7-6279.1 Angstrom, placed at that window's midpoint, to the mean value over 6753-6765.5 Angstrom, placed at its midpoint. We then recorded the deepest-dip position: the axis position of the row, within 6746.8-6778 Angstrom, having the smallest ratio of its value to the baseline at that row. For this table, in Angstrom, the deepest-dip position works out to 6751.45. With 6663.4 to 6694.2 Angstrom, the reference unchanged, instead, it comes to 6692.64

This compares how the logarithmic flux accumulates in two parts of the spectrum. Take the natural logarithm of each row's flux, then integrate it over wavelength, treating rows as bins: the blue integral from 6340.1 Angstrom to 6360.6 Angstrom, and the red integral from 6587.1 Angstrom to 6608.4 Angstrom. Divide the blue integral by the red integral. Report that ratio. 0.95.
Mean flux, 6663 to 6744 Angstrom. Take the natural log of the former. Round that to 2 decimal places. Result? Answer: 3.16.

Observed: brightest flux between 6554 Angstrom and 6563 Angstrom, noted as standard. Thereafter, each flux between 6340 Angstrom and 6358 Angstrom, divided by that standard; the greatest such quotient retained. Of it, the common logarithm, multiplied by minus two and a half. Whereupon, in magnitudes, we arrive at 2.63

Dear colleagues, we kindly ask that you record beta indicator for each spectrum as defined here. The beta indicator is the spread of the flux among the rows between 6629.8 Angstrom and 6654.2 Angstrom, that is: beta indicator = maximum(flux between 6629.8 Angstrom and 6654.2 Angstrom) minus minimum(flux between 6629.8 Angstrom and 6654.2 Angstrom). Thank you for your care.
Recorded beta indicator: 0.82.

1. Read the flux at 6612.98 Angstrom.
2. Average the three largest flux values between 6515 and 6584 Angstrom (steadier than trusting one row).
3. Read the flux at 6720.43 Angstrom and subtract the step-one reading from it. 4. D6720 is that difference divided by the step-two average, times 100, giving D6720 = 11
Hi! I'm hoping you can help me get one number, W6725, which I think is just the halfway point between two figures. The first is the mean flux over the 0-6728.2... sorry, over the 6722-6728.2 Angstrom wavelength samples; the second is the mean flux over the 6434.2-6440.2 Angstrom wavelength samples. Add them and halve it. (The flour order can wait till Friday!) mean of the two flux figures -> 23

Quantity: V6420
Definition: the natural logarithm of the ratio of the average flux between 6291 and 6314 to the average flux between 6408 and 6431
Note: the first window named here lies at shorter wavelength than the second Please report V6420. 0.13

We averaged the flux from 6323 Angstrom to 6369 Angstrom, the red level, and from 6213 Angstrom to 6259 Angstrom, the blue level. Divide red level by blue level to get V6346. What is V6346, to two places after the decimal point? 1.01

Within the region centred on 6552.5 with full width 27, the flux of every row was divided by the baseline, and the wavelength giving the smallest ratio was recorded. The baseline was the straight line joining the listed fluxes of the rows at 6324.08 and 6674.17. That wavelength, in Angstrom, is 6540.29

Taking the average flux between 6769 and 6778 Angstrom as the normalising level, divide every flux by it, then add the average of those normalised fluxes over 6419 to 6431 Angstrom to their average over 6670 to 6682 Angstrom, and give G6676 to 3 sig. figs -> 2.19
